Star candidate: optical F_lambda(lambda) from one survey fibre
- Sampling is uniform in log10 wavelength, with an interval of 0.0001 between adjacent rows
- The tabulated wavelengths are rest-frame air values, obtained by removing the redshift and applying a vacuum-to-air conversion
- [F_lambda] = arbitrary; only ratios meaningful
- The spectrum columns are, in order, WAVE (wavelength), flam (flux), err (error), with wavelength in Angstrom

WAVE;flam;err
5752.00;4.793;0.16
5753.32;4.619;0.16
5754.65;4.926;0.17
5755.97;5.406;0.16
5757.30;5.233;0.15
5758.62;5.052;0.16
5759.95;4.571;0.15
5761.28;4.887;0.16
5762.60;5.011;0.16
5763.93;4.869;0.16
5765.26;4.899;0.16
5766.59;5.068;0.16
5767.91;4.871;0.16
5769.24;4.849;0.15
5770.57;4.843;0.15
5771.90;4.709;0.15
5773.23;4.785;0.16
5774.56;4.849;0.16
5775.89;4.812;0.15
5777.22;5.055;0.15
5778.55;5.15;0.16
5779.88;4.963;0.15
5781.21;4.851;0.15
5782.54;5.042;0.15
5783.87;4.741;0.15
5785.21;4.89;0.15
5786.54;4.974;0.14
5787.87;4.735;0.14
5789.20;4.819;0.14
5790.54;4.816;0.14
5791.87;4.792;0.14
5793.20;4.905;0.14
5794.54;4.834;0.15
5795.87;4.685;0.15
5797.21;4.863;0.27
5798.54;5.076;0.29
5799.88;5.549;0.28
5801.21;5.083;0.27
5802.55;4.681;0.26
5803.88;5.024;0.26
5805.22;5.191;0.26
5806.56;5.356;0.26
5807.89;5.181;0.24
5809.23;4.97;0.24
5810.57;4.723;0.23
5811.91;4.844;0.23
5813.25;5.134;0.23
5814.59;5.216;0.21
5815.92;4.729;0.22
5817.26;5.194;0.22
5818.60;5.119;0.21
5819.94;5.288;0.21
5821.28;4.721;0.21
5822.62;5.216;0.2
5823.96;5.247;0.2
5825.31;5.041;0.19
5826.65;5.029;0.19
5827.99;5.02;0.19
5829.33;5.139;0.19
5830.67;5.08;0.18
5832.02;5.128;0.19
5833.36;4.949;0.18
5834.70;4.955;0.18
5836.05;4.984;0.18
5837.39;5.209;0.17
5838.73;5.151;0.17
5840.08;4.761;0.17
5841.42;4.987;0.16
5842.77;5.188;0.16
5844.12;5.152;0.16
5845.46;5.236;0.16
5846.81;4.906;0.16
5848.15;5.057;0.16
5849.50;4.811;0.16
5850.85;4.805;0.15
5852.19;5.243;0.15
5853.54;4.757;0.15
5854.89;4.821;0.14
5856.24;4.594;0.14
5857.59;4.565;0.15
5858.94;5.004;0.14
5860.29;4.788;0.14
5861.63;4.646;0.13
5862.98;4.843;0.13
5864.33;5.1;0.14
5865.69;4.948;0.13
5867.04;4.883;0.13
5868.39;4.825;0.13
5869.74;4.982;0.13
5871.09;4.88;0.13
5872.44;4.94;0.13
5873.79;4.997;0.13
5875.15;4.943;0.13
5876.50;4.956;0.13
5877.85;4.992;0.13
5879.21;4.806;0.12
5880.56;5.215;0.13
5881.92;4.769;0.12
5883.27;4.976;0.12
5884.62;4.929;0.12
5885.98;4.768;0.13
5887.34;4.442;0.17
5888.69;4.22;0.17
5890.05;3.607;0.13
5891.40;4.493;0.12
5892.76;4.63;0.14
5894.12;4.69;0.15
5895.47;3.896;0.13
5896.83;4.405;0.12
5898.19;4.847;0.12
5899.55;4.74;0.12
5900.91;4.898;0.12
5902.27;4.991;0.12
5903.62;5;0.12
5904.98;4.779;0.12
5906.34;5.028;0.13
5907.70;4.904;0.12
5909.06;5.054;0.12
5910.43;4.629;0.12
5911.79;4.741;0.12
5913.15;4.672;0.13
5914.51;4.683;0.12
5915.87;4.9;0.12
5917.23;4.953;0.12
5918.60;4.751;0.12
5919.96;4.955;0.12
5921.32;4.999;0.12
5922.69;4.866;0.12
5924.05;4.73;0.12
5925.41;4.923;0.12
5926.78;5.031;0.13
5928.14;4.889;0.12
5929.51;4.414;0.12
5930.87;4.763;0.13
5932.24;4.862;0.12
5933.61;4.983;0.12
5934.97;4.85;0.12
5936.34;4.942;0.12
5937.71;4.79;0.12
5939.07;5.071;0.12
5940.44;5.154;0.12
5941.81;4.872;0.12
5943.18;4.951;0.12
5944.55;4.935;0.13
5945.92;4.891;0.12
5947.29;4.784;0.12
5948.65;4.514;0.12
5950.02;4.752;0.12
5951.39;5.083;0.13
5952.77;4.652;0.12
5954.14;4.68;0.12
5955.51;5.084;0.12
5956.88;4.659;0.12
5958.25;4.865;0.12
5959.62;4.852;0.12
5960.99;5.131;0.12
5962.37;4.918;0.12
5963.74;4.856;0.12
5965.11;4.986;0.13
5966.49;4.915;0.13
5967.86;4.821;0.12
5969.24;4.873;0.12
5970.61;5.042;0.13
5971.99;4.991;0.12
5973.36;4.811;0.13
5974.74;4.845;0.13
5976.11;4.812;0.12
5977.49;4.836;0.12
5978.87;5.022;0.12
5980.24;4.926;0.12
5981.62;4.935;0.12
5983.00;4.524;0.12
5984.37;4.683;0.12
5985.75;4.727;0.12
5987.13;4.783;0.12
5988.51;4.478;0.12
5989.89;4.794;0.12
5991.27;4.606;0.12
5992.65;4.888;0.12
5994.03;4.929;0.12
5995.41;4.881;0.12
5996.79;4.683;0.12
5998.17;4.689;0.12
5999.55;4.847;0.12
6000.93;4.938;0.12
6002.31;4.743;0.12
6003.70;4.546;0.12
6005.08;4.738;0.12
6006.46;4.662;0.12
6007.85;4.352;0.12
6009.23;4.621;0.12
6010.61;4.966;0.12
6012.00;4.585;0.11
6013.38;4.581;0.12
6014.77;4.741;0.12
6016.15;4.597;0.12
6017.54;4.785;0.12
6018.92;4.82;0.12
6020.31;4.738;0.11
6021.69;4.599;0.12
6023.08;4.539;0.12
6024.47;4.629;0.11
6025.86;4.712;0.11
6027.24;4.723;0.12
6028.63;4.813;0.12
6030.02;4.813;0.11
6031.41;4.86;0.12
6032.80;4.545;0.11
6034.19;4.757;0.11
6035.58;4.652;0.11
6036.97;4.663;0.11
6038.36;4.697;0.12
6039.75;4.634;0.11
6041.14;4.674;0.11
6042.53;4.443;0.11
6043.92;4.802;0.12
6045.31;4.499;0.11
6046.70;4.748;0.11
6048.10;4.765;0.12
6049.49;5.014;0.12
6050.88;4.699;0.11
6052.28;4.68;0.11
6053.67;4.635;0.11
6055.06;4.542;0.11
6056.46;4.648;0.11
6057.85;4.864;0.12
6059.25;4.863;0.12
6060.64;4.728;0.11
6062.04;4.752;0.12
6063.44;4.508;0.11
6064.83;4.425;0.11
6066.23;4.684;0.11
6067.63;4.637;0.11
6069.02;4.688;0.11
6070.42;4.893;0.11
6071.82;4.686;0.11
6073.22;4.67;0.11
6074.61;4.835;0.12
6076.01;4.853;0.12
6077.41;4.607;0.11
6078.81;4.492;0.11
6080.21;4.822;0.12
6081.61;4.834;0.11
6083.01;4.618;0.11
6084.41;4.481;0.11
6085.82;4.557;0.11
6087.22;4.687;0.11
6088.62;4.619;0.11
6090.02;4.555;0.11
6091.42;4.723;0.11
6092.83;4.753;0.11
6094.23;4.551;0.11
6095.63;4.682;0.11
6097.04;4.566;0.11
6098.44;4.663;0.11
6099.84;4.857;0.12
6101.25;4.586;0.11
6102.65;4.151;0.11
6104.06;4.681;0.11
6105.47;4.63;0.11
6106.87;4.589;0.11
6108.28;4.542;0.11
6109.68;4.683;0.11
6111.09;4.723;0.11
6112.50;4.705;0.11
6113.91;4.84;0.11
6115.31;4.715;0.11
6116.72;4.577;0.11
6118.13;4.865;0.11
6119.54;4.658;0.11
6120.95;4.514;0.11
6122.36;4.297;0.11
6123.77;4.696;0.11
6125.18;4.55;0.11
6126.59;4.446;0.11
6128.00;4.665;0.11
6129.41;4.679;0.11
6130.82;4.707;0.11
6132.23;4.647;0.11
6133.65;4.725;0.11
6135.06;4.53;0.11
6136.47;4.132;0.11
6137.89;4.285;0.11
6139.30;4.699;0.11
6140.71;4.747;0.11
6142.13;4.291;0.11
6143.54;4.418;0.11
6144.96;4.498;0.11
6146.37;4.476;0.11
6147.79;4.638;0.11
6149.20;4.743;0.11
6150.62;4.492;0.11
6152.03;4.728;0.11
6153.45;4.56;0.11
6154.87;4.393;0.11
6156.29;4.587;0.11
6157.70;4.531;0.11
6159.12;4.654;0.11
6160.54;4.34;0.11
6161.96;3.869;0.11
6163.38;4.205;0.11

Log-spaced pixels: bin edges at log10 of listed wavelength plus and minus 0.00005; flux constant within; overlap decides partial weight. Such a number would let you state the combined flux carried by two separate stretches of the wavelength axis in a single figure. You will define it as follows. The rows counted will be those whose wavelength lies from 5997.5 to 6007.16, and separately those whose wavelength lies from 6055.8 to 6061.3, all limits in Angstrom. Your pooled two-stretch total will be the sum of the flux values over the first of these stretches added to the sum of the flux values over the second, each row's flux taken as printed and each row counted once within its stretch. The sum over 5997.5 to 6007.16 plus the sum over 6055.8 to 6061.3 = 52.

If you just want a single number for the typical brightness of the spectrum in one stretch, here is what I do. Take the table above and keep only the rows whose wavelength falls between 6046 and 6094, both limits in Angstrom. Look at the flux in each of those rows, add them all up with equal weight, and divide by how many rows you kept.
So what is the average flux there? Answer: 4.69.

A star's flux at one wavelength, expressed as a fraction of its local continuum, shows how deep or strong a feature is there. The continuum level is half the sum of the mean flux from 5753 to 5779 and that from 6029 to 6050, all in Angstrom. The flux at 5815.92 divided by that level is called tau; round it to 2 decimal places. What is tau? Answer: 0.98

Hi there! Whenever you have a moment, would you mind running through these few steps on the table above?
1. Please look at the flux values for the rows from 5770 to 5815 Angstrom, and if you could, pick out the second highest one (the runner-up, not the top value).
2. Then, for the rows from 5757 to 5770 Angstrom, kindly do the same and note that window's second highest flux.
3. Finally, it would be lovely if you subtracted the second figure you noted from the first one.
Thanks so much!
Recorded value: 0.3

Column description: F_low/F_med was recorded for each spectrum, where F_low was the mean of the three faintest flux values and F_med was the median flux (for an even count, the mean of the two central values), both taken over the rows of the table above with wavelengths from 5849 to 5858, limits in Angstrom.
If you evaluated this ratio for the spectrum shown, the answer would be 0.9654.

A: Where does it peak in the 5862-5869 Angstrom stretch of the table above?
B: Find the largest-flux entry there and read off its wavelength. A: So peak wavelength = 5864.33 Angstrom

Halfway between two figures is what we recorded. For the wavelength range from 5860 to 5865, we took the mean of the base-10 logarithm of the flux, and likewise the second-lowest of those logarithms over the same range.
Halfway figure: 0.683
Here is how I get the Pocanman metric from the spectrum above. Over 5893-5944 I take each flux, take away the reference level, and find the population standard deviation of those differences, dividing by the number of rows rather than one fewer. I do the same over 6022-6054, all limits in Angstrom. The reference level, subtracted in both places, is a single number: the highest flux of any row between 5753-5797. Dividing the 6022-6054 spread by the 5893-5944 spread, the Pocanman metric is 0.55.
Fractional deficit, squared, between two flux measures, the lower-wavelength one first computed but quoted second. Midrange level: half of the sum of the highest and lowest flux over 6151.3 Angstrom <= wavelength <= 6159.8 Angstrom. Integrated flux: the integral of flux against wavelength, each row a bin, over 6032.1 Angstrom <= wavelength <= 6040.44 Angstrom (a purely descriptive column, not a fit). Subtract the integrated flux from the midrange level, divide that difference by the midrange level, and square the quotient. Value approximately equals 57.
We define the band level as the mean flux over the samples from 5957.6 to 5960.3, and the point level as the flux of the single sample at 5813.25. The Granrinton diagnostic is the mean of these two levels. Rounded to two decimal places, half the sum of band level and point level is 5.00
